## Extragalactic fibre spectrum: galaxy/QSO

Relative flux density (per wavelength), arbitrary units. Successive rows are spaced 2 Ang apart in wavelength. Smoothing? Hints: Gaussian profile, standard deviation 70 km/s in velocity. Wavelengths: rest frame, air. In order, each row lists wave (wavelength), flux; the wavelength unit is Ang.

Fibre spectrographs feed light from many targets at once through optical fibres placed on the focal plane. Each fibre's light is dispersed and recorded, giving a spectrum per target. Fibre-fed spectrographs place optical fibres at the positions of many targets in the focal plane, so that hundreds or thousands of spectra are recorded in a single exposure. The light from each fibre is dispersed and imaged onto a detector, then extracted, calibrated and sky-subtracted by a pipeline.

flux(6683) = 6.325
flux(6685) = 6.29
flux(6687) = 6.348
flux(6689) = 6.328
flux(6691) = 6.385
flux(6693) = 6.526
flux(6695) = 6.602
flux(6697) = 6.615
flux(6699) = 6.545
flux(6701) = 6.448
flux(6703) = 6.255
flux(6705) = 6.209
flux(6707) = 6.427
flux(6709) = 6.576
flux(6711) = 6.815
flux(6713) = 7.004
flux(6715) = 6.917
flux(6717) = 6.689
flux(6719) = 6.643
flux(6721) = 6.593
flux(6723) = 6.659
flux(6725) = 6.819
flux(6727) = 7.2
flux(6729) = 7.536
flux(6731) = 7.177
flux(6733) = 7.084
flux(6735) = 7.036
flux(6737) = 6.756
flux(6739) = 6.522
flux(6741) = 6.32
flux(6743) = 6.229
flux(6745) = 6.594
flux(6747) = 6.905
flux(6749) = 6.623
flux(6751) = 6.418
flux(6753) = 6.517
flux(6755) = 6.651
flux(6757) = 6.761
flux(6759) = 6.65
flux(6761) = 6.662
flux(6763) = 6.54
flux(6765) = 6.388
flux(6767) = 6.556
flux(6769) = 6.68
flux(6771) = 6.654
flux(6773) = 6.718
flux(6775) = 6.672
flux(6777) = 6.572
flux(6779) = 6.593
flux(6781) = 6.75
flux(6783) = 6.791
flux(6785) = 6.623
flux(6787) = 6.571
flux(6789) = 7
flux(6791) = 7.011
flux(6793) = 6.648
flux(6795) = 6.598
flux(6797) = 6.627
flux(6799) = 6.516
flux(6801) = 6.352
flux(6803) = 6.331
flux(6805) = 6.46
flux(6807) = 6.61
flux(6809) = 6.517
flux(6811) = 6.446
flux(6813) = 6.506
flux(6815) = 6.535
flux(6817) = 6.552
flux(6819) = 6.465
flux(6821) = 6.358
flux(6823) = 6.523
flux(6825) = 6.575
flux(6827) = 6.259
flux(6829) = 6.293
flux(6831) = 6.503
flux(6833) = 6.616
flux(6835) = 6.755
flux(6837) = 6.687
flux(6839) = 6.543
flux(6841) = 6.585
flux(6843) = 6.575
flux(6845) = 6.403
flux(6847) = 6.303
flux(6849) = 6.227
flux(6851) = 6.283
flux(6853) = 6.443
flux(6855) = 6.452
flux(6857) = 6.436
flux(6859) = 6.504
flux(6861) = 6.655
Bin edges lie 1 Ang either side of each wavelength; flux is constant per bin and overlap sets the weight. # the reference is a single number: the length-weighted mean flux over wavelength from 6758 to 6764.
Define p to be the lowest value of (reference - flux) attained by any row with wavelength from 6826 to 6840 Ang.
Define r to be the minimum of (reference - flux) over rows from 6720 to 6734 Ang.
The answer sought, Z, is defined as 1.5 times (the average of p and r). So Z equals -0.79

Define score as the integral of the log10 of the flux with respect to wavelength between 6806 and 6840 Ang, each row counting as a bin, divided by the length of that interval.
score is 0.814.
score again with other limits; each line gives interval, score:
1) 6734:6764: 0.820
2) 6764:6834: 0.817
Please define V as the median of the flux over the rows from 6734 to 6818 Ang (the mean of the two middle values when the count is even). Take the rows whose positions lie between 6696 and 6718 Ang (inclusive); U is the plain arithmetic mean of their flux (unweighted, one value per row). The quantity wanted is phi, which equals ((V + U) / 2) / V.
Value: 1.00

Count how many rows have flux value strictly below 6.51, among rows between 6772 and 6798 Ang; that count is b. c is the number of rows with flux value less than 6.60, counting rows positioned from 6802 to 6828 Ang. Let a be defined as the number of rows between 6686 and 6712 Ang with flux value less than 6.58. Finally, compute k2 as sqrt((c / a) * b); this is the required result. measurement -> 0.0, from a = 10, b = 0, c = 12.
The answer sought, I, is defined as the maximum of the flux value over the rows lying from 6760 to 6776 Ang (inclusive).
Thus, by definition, 6.718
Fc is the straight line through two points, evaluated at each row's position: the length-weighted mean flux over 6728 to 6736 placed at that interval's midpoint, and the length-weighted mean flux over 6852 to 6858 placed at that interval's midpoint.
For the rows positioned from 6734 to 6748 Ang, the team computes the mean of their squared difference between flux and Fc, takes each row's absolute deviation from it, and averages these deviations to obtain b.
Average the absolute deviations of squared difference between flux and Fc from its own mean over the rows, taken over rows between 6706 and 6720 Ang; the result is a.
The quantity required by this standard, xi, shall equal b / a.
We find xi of 1.3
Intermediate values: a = 0.20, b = 0.25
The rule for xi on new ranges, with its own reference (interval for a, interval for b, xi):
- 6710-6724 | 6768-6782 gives 0.2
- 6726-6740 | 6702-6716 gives 4.0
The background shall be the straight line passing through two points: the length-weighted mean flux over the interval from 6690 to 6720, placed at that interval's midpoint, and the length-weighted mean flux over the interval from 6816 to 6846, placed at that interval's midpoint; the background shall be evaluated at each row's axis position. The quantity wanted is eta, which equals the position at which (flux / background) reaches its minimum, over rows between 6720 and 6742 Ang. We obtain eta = 6741 Ang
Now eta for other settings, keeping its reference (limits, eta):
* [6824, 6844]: 6827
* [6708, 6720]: 6709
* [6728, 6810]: 6743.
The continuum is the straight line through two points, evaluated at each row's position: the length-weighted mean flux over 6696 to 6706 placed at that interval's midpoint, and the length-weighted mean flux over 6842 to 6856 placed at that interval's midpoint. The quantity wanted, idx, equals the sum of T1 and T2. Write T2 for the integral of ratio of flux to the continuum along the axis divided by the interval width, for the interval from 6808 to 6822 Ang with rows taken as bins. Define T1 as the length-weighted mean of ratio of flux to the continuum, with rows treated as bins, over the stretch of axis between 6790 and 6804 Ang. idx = 2.04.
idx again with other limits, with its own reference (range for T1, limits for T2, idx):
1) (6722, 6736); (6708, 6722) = 2.16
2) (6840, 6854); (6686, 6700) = 2.01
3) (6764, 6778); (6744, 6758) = 2.07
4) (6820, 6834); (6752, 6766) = 2.04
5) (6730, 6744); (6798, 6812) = 2.06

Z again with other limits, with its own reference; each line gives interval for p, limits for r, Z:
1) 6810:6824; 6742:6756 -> -0.17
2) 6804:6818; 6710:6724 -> -0.28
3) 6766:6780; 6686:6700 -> -0.07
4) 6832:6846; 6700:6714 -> -0.39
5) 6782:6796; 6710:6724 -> -0.59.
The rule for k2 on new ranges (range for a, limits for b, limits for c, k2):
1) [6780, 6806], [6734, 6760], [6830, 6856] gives 2.4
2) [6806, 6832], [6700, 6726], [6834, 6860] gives 1.9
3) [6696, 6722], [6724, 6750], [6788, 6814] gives 1.6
